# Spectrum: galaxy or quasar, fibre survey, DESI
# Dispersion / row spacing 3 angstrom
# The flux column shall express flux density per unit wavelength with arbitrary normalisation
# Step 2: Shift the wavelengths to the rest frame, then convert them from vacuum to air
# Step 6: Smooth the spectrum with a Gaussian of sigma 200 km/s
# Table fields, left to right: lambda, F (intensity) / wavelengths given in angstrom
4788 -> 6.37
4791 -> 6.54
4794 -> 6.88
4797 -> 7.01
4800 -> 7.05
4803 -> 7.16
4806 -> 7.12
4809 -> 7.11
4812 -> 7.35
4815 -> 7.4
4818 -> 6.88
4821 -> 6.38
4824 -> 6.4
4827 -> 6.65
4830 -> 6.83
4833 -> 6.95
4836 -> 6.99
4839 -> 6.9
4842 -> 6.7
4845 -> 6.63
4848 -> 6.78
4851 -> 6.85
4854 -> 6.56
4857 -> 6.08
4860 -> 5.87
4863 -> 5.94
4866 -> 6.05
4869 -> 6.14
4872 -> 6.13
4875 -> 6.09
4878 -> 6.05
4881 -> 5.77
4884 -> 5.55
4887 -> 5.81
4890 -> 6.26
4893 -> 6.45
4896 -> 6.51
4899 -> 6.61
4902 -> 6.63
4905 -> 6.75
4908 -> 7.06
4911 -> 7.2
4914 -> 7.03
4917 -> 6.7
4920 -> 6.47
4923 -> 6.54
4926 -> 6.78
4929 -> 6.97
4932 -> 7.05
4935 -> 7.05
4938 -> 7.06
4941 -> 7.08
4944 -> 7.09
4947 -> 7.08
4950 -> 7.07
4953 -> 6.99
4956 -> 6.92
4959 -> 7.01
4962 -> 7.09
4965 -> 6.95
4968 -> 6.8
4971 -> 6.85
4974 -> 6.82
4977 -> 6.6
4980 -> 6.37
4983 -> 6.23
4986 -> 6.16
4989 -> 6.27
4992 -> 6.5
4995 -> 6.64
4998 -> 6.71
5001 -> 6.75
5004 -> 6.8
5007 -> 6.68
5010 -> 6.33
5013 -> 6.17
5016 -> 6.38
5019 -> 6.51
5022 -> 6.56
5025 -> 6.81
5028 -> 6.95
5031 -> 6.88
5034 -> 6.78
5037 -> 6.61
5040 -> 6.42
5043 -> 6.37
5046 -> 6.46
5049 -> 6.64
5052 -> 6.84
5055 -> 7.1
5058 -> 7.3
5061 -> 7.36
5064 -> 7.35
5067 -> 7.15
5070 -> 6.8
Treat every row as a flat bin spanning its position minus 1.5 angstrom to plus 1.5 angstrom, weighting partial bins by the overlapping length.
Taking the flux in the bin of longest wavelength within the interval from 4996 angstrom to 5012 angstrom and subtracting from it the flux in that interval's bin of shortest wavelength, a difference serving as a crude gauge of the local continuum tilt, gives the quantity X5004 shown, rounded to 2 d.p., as -0.38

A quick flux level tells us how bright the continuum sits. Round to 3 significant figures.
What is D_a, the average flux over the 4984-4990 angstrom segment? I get 6.21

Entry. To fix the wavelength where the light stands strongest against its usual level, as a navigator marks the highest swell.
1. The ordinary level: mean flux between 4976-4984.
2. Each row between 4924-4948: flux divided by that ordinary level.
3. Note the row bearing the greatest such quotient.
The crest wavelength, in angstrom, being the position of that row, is 4944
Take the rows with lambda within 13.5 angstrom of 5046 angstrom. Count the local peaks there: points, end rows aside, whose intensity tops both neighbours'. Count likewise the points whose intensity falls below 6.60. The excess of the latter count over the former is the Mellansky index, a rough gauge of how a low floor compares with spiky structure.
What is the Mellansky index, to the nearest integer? 3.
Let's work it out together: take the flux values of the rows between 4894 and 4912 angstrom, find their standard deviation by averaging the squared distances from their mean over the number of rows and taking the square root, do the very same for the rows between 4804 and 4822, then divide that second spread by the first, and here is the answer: 1.4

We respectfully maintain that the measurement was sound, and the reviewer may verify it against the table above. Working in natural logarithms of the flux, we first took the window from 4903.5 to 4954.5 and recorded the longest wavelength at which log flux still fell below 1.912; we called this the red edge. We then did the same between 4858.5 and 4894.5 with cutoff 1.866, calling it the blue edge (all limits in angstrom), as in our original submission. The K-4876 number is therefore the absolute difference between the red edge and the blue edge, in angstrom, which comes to 30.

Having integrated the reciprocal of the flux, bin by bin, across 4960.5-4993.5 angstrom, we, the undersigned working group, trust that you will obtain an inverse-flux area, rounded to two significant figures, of 5.0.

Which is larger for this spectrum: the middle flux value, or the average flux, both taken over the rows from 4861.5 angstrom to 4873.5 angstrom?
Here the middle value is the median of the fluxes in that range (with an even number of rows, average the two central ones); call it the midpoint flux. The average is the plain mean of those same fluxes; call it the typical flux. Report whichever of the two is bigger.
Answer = 6.1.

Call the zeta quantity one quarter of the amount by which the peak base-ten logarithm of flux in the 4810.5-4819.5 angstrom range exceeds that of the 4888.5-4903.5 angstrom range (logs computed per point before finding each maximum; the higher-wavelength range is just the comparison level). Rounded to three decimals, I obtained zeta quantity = 0.012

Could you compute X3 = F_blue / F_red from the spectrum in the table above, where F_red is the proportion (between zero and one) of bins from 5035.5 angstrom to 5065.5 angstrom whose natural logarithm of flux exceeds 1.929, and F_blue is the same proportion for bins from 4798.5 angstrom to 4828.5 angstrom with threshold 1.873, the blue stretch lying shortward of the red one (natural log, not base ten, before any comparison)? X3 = 2.0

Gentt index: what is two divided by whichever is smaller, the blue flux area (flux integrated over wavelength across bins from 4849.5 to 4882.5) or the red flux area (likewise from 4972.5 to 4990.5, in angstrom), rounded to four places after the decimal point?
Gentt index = 0.0173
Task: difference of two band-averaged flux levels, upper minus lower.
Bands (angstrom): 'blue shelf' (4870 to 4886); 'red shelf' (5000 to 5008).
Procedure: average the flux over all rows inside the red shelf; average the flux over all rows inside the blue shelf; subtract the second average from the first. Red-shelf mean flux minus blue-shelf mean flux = 0.8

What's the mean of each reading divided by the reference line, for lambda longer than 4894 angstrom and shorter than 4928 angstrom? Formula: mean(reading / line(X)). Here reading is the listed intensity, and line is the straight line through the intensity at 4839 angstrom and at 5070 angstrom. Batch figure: 0.98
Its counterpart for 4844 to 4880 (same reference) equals 0.91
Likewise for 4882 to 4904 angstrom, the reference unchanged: 0.91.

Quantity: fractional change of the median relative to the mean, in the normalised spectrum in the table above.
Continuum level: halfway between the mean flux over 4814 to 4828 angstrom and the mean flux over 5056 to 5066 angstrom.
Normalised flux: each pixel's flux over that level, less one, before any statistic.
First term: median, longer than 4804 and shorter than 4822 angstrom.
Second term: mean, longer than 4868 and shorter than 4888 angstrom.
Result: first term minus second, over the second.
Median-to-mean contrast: -1.1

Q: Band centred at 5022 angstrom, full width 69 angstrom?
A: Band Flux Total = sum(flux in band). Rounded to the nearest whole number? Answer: 152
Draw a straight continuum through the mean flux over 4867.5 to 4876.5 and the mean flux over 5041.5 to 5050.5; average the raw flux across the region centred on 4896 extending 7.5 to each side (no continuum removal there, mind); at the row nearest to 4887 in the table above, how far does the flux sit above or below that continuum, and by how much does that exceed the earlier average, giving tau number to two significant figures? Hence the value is -6.8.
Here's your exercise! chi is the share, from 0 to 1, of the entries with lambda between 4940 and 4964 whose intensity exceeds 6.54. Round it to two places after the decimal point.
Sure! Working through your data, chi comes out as 1.00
